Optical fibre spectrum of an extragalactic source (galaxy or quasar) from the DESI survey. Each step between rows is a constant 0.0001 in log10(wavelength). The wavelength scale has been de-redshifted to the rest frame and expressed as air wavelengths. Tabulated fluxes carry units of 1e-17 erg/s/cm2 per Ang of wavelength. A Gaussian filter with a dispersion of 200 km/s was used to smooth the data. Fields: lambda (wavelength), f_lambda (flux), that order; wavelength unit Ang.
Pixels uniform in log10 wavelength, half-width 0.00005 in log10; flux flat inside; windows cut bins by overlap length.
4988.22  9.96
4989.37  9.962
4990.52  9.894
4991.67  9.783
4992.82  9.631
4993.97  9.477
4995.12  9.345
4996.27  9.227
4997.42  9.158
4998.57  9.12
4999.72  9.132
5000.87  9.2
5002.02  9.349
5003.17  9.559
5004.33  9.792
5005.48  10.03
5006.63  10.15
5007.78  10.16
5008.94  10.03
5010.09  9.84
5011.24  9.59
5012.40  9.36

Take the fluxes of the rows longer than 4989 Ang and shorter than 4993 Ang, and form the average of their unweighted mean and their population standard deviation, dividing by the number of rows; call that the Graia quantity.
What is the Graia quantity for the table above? 4.97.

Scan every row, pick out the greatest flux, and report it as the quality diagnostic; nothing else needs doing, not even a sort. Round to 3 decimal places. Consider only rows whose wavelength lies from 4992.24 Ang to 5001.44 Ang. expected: 9.631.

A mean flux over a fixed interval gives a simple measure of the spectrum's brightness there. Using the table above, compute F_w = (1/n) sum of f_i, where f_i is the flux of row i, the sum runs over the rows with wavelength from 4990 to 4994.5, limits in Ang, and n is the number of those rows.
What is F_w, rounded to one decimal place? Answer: 9.7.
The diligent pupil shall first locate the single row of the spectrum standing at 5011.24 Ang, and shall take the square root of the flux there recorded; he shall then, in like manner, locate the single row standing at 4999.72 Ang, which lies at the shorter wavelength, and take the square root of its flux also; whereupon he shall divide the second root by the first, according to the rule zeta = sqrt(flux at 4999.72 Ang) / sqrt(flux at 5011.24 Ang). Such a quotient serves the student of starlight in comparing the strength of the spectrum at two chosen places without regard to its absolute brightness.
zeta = 0.98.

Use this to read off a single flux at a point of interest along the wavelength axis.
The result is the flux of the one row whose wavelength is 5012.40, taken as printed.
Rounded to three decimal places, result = 9.360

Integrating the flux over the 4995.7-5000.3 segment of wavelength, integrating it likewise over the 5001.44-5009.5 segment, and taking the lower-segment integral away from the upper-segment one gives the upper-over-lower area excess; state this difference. 37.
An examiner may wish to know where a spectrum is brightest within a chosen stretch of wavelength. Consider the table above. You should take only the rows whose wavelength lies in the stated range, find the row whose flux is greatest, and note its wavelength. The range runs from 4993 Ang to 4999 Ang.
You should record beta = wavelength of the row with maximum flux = 4993.97 Ang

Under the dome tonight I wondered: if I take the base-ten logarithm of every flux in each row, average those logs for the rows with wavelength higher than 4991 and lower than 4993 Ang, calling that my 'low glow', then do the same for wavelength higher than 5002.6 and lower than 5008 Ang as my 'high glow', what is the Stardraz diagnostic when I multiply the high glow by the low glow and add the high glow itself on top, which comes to 1.981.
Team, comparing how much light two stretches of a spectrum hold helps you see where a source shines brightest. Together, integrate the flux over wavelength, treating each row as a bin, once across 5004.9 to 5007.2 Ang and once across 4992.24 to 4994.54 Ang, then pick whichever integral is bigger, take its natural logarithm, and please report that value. 3.1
